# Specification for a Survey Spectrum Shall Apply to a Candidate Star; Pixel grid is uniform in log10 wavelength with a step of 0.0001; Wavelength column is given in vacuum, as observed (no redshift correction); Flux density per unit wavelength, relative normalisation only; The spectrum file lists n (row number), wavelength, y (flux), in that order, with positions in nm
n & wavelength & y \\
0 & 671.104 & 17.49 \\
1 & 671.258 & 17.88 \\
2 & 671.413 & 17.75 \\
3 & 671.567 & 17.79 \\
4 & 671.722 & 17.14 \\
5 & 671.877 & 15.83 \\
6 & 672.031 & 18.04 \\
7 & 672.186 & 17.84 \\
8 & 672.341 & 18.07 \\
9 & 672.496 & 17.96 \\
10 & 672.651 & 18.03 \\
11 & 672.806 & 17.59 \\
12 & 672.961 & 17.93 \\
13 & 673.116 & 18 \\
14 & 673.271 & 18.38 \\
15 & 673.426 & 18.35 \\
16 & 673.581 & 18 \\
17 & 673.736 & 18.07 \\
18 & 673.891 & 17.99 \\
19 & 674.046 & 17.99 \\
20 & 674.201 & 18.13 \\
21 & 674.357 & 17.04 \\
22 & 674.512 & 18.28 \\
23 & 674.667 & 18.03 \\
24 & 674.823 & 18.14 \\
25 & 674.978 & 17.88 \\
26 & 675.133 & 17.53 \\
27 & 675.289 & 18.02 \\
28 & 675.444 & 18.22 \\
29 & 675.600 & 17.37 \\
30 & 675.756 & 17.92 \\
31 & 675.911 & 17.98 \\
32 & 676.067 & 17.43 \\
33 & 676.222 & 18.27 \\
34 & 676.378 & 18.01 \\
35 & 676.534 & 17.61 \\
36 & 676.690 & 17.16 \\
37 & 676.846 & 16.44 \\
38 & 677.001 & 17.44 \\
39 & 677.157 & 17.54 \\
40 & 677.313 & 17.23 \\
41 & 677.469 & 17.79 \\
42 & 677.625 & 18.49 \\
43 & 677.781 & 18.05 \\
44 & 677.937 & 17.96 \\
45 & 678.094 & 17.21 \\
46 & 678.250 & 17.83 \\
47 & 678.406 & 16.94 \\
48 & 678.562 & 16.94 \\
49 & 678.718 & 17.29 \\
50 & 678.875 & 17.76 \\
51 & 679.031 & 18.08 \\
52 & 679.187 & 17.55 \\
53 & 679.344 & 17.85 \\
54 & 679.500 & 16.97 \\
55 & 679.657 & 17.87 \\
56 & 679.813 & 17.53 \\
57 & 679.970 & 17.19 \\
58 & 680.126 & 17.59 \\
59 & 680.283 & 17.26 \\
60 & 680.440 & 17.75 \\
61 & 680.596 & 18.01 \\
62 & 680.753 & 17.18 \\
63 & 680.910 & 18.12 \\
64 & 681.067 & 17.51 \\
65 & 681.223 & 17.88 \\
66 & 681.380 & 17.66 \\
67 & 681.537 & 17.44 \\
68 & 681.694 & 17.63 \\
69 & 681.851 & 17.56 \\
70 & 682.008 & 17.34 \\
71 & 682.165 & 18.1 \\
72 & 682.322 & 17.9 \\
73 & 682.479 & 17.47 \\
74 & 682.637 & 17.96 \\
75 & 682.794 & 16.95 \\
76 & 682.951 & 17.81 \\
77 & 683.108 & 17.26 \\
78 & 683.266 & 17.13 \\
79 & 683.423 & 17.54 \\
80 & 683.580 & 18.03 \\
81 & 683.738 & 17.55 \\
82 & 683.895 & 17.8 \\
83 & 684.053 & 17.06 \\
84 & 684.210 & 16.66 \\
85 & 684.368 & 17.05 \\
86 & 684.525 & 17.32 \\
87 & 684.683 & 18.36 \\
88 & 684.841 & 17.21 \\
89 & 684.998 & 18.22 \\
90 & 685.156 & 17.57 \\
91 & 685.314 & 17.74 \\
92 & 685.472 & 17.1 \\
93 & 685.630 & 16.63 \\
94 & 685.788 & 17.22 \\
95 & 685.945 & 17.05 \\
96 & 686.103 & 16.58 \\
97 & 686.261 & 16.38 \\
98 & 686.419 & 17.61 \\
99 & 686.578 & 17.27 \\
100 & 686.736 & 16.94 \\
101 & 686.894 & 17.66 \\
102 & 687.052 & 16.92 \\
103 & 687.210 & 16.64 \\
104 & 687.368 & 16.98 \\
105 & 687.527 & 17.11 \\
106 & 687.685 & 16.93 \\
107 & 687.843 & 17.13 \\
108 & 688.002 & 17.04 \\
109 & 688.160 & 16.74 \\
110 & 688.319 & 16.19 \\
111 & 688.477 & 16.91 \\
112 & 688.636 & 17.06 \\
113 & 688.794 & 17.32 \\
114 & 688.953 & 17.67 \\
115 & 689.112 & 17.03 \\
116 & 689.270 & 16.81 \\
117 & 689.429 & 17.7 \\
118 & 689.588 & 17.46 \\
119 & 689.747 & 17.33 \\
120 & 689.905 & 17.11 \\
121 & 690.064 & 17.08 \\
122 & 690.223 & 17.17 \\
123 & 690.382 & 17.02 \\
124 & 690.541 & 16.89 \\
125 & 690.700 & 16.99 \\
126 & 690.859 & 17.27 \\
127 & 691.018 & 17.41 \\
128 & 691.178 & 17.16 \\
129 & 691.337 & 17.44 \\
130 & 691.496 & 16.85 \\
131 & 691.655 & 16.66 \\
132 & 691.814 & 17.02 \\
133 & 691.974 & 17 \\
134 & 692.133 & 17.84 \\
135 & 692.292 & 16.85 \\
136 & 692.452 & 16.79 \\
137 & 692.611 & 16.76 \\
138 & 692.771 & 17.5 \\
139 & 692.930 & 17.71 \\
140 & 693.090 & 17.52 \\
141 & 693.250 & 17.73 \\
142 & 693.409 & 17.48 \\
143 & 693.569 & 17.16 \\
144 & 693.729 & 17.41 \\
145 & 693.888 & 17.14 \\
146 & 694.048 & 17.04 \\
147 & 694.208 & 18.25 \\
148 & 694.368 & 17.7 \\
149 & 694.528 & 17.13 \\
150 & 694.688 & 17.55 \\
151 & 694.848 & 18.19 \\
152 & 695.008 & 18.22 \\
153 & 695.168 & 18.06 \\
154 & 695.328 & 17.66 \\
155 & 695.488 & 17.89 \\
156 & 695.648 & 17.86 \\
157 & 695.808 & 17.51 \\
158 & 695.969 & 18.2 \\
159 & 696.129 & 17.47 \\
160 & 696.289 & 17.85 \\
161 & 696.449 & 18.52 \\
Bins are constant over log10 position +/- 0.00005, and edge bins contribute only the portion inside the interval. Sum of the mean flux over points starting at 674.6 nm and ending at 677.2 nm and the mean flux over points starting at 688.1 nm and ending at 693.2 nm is 34.8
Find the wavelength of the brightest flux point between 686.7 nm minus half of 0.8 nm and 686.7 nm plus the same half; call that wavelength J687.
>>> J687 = 686.894 nm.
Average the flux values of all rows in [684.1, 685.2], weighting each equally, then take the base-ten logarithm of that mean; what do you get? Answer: 1.24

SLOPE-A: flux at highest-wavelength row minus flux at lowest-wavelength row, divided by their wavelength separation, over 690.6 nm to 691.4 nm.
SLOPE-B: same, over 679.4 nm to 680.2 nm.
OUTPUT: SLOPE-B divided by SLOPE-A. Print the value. 1.4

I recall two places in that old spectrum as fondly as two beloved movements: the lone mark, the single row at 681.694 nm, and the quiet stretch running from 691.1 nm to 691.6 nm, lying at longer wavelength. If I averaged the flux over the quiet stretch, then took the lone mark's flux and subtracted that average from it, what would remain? 0.5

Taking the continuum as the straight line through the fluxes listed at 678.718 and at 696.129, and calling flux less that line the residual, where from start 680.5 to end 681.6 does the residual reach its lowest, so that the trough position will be 680.753 nm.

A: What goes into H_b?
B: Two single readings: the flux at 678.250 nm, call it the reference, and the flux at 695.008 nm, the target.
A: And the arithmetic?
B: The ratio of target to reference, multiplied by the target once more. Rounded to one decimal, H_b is 18.6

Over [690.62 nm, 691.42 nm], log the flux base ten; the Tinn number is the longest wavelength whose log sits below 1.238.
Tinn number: 691.178 nm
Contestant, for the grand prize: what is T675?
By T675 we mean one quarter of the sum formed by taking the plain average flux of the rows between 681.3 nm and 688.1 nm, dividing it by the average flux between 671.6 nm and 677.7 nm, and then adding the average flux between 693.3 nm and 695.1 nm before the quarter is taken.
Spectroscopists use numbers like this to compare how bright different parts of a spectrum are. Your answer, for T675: 4.64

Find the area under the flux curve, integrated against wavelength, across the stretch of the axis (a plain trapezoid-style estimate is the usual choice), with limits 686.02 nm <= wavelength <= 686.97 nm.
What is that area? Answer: 16.2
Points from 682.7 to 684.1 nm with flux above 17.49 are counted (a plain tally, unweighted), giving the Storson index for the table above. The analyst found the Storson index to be 5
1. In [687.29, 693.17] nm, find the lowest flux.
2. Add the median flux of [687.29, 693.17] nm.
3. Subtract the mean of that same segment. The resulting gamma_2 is 16.1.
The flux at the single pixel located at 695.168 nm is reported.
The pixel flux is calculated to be 18.06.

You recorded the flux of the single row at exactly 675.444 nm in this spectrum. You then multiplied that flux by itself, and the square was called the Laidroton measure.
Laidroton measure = 332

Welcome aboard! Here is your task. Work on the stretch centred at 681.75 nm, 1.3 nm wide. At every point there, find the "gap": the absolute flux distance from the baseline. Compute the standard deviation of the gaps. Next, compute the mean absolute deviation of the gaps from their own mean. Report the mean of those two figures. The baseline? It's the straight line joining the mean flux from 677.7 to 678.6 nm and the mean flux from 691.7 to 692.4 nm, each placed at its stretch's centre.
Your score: 0.21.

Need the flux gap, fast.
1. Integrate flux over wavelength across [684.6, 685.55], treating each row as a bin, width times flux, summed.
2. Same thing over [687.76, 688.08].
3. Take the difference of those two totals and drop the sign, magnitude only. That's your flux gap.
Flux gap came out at 11.3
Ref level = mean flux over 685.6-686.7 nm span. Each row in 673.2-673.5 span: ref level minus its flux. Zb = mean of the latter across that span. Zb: -1.4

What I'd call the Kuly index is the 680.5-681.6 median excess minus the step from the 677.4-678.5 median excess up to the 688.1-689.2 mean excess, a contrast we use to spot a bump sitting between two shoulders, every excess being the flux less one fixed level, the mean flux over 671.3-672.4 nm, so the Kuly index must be 1.0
